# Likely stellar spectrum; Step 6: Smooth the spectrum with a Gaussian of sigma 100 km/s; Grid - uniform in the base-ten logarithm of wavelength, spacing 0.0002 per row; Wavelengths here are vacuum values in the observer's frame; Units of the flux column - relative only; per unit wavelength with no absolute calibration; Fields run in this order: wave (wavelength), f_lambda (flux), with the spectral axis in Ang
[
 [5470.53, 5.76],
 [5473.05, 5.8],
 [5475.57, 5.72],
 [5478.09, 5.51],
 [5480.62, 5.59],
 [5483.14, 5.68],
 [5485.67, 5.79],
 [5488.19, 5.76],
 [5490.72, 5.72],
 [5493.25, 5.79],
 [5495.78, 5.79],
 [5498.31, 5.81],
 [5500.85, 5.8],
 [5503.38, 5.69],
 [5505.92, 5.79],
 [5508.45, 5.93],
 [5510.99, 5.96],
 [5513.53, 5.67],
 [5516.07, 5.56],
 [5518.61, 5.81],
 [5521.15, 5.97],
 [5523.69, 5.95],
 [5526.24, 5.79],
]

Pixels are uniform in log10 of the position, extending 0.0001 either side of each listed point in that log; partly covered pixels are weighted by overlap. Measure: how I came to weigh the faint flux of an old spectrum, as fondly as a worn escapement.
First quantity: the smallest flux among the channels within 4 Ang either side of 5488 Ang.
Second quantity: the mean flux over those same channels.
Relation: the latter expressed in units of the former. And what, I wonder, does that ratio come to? 1.01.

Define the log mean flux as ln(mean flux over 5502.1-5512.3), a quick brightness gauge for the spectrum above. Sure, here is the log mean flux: 1.77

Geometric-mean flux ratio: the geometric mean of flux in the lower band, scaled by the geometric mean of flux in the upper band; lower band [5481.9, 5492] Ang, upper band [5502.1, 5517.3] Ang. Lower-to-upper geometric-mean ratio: 1.00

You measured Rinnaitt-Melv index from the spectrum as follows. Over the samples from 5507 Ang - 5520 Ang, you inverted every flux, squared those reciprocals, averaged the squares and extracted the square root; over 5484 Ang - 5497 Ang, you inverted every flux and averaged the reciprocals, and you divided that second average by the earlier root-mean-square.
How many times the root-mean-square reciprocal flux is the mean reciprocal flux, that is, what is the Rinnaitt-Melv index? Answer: 1.00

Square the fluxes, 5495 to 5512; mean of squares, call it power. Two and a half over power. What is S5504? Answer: 0.0737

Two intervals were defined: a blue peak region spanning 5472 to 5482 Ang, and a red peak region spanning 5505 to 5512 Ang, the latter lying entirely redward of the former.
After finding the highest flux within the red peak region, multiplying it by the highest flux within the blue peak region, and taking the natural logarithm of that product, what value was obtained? 3.54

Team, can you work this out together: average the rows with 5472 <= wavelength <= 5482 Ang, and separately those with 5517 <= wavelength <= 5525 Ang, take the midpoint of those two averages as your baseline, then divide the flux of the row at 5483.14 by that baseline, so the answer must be 0.98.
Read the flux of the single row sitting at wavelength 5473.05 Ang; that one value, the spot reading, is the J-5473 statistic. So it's 5.8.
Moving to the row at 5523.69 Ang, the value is 5.95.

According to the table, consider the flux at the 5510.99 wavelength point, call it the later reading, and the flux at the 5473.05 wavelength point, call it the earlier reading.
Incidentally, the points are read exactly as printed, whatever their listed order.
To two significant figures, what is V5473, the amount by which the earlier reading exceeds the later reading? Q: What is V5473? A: -0.16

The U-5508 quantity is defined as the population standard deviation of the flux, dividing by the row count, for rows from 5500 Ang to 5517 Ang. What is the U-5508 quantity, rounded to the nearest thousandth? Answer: 0.133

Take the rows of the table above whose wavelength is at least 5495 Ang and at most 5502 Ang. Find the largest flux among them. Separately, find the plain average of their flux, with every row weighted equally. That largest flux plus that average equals 11.6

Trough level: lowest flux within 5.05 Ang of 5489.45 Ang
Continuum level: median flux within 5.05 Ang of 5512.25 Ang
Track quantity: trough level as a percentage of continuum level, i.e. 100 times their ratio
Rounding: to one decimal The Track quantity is 98.6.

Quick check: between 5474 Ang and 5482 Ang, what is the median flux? 5.59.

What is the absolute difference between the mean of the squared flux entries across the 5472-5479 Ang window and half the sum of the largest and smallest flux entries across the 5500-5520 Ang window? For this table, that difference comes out 26.5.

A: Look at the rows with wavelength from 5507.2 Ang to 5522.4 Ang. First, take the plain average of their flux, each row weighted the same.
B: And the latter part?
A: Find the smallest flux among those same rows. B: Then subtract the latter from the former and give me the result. 0.26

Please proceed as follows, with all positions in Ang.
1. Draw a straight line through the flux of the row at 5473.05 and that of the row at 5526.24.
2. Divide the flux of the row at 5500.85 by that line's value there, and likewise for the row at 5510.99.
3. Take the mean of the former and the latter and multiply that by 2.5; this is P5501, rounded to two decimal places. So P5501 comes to 2.54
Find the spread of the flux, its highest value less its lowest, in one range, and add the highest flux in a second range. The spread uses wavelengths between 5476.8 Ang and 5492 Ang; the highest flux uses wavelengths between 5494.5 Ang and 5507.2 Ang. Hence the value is 6.09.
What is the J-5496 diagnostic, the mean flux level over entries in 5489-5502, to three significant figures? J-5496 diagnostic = 5.78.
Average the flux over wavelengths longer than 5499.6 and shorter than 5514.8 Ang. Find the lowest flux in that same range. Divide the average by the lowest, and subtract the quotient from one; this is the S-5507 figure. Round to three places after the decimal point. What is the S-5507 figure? -0.024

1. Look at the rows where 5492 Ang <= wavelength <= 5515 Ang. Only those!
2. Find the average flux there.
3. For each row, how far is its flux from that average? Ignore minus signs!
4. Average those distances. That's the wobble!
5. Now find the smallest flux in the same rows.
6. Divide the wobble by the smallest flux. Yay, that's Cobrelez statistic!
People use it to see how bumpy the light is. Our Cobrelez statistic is 0.011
